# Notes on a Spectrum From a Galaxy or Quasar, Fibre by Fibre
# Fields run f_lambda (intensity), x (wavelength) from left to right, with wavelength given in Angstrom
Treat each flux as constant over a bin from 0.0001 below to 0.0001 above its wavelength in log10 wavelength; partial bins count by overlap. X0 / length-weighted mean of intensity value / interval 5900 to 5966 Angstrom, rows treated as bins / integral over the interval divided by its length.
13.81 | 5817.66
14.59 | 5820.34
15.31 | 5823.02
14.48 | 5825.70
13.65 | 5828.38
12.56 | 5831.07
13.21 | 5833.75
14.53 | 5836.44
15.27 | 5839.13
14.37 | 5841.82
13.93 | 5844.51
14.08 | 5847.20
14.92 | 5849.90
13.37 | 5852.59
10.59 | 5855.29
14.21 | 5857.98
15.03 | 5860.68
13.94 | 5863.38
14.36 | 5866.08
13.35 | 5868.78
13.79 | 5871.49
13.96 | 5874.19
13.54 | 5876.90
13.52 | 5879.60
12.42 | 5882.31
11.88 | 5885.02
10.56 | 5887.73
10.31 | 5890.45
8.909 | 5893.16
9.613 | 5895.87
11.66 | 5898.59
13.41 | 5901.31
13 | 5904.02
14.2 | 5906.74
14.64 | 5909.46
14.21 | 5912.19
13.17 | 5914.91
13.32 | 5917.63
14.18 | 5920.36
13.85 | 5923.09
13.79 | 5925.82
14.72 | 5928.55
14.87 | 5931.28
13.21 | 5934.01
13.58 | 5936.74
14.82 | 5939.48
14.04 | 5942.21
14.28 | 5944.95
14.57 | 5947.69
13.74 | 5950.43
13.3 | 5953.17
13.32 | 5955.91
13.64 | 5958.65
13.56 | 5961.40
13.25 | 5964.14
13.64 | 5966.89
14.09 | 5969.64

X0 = 13.9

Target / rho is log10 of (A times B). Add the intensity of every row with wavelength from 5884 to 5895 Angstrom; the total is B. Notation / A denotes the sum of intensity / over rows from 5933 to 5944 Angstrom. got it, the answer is 3.37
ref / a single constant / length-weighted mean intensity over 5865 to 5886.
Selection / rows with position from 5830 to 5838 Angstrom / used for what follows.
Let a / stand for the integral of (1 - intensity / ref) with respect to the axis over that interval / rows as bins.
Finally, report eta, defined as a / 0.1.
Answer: -0.9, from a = -0.1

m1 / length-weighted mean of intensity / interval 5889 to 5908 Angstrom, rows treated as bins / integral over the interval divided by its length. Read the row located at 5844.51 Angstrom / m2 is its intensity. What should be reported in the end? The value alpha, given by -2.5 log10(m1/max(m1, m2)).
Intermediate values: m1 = 11.6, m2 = 13.93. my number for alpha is 0.20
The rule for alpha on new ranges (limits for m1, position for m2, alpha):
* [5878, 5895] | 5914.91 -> 0.17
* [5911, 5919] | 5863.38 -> 0.03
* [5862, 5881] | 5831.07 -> 0.00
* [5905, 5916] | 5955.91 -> 0.00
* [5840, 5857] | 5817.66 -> 0.02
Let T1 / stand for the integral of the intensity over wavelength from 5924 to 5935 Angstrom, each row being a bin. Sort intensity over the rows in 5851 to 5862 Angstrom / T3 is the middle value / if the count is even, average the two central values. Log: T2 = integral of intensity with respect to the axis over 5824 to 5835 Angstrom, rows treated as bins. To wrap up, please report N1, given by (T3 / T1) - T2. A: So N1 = -149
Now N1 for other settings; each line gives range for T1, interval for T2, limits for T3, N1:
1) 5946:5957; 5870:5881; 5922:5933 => -151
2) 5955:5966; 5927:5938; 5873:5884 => -155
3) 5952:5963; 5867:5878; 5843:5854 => -150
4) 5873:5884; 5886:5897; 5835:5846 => -109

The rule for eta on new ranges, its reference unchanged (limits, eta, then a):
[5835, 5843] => -8.1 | -0.8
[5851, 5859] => 3.8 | 0.4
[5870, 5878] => -2.4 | -0.2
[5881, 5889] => 10.4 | 1.0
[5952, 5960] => -0.3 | 0.0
